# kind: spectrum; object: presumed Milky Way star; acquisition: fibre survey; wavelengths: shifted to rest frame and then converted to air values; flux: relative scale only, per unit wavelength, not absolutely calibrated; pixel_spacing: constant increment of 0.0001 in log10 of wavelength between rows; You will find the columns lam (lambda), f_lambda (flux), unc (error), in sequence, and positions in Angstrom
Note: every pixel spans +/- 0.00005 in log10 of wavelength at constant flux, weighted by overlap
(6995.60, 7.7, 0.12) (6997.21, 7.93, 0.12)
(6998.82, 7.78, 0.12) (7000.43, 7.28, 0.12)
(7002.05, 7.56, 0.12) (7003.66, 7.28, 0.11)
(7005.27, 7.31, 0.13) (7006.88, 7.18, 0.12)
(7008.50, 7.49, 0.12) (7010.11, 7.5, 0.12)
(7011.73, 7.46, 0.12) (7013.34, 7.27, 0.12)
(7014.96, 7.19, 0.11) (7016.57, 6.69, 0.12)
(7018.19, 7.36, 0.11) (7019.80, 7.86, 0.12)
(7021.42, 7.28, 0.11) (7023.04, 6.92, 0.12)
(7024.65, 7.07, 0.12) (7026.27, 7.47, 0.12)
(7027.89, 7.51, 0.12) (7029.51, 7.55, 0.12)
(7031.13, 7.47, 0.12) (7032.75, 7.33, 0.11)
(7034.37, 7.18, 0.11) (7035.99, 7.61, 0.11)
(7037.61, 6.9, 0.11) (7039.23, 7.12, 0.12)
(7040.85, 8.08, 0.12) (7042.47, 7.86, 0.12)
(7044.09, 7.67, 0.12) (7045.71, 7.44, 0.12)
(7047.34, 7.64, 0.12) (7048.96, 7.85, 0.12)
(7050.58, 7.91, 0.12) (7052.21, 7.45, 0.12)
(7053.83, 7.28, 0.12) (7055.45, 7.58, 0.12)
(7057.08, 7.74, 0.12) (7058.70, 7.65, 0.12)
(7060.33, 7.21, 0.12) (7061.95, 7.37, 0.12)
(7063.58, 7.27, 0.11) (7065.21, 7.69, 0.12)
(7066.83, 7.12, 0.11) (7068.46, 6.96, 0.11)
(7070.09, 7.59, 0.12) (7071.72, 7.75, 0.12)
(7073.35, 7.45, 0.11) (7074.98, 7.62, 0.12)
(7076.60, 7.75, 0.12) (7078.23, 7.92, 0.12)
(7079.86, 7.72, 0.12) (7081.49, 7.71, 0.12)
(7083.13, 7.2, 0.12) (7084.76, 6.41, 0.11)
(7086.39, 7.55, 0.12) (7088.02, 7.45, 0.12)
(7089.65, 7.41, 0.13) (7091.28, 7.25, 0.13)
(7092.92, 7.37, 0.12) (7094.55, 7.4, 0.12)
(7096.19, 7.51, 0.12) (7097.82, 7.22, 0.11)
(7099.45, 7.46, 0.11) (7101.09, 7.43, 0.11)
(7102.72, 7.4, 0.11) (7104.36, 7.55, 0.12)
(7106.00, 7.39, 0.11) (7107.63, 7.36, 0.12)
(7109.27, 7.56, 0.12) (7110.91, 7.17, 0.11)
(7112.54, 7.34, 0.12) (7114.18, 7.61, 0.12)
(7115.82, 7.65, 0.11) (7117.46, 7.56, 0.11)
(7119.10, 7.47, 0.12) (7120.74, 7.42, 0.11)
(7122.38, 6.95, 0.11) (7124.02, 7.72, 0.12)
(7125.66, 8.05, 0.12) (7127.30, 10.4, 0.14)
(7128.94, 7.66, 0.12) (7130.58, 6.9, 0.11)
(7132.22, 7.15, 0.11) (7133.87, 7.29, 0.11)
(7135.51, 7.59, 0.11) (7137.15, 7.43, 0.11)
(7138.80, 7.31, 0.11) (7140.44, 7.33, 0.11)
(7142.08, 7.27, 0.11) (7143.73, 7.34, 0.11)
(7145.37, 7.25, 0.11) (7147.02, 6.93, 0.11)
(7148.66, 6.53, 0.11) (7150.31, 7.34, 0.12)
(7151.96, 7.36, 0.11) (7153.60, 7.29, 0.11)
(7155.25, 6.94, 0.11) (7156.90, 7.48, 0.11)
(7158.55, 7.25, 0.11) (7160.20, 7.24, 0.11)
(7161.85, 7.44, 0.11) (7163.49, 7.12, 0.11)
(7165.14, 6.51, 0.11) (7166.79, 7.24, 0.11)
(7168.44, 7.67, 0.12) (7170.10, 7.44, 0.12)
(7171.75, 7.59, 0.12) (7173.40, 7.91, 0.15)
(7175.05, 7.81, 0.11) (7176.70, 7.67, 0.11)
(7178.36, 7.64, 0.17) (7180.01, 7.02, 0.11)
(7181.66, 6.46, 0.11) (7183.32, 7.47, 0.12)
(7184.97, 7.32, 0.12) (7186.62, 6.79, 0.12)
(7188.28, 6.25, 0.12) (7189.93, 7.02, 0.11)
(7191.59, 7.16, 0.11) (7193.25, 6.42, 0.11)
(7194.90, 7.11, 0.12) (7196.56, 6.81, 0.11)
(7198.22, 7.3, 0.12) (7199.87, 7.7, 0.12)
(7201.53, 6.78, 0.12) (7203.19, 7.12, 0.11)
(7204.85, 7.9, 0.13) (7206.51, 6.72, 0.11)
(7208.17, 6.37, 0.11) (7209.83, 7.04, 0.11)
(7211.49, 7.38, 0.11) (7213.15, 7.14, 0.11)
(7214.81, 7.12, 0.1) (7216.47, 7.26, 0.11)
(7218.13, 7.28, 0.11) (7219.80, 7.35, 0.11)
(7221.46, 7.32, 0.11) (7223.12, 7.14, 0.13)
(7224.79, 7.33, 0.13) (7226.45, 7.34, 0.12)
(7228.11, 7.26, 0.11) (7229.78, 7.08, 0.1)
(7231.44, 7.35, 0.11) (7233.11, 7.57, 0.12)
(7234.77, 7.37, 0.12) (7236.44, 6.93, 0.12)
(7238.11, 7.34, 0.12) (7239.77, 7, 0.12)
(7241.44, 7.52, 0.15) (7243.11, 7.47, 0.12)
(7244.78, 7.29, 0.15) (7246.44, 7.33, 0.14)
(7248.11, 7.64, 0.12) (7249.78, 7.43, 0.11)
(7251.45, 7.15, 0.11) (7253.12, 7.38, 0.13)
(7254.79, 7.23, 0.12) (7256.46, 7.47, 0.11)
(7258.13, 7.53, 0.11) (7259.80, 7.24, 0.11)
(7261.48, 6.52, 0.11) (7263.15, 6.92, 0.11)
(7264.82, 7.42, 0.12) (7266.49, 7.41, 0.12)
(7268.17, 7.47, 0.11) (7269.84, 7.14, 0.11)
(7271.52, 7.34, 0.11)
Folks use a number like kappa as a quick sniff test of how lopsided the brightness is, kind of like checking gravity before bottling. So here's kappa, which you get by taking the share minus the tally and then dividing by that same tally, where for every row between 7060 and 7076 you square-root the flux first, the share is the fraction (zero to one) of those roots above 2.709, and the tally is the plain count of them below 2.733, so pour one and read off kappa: -0.900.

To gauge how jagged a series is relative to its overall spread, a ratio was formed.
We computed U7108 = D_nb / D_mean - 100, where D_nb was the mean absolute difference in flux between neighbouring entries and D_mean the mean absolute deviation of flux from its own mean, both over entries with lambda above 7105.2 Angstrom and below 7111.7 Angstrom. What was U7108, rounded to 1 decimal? -98.0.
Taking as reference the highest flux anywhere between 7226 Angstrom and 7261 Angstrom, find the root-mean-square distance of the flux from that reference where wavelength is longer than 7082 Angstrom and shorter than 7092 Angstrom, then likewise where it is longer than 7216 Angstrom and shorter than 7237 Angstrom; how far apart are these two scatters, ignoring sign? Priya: 0.18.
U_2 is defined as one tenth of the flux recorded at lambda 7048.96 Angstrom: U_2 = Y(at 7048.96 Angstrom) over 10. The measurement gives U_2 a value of 0.785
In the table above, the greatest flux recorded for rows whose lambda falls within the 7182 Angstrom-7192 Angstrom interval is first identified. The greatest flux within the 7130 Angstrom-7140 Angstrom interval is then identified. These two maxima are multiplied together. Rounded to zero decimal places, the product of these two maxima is 57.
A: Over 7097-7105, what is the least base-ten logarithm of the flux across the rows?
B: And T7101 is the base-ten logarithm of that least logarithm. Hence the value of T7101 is -0.0662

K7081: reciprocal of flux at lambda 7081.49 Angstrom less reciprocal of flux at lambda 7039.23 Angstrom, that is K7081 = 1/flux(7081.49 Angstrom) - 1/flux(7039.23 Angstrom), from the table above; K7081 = -0.011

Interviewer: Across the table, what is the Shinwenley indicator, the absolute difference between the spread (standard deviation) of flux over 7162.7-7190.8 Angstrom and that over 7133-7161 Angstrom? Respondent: 0.25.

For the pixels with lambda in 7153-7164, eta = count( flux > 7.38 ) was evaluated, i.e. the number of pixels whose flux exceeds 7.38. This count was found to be 2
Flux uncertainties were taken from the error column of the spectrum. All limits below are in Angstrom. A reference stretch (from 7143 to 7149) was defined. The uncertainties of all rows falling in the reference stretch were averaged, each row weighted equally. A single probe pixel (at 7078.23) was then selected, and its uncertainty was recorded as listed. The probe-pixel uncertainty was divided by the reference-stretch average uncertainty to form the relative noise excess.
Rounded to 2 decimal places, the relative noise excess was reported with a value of 1.09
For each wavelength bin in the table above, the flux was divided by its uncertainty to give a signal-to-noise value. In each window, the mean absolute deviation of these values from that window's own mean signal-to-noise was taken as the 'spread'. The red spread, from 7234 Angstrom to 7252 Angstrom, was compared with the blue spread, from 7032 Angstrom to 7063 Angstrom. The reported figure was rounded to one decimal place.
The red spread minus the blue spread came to 3.0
